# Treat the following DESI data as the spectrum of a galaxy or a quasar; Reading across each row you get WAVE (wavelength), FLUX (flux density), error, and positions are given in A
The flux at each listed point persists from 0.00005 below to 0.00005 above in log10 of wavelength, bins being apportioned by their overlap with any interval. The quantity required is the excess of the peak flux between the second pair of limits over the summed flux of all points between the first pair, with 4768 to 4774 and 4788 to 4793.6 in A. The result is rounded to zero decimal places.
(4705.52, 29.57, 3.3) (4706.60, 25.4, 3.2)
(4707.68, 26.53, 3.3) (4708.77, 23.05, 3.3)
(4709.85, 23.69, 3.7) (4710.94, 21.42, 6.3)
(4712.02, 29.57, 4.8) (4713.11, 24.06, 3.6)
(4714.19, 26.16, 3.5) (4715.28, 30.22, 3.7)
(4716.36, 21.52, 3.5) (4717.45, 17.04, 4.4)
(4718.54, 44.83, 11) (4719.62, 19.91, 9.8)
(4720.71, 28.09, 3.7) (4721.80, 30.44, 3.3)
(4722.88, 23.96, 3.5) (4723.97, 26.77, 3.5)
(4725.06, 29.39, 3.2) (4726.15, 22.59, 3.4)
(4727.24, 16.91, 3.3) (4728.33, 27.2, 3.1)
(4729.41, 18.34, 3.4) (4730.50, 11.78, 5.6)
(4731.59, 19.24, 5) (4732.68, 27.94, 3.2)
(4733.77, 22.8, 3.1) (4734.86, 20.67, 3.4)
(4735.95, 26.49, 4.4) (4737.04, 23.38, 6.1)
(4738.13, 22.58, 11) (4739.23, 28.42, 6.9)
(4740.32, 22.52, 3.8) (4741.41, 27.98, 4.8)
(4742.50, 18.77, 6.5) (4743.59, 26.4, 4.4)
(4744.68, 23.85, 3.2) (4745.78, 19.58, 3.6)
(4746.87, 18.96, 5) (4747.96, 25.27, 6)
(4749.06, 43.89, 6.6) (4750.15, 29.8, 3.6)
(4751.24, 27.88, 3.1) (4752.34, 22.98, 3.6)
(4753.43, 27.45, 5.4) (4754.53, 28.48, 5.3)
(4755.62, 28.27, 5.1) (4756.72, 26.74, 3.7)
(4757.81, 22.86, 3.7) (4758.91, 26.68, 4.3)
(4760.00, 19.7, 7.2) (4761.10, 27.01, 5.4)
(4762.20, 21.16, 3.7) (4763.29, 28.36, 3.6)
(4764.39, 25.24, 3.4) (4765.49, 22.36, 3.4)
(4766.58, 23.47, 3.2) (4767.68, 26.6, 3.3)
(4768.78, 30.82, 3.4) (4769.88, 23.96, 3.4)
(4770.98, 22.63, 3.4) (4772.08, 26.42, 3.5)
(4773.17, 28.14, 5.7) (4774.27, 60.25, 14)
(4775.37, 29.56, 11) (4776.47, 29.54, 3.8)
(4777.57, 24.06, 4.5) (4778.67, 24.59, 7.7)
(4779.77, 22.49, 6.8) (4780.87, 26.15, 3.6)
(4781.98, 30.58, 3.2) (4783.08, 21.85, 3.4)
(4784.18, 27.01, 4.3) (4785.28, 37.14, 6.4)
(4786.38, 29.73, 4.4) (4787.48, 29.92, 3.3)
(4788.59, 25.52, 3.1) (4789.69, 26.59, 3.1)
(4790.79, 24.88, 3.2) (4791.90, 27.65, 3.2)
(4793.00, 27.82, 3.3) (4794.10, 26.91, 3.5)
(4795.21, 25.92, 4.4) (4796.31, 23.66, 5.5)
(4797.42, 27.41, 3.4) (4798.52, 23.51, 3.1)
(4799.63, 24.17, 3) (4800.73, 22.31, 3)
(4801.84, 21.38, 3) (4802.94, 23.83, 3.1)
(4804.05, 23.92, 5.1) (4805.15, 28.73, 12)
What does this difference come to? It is -104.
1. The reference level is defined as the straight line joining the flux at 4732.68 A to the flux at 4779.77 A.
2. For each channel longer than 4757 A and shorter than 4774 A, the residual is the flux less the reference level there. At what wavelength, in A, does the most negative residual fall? 4760.00 A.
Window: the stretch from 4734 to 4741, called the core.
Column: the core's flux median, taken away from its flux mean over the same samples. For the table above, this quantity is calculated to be 1.0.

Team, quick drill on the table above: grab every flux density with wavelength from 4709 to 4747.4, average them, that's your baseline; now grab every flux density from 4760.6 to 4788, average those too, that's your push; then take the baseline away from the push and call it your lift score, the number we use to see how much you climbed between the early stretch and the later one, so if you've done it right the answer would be 4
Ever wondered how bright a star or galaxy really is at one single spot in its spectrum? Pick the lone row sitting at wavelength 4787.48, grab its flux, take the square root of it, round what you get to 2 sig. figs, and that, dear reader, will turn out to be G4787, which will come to 5.5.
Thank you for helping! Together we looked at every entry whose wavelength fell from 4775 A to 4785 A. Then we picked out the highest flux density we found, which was 30.58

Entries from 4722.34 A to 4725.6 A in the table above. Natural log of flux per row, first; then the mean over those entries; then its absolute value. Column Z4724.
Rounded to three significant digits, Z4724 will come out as 3.28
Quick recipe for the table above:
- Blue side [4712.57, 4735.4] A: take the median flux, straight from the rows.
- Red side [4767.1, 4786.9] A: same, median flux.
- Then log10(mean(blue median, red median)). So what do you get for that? 1.40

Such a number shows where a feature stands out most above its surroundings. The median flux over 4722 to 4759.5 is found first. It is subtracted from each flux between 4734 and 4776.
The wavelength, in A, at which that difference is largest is 4774.27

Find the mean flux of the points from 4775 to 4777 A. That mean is 29.5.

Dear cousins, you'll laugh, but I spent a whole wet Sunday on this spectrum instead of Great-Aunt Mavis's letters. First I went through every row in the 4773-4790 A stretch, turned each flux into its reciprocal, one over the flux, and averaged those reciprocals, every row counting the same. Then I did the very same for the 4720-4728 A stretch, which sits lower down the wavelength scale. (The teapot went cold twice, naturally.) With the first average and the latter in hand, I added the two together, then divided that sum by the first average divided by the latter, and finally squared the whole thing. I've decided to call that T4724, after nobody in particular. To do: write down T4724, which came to 0.0076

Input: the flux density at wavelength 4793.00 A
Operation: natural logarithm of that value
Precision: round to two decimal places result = 3.33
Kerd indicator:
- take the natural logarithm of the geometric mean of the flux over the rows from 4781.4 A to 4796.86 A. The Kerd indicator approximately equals 3.31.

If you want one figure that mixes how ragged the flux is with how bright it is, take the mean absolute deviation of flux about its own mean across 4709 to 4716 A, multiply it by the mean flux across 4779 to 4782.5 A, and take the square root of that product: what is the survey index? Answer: 8.6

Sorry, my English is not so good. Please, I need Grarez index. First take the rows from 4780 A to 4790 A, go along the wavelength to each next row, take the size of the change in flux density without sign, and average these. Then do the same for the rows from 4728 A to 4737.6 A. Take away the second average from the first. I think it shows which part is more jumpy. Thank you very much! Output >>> -0.8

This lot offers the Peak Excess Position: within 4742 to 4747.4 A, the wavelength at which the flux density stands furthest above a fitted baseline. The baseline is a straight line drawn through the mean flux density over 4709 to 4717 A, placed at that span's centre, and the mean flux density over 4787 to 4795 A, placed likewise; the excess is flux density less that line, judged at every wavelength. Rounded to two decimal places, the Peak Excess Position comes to 4743.59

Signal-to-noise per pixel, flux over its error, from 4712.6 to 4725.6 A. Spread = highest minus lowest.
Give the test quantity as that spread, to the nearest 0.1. 7.2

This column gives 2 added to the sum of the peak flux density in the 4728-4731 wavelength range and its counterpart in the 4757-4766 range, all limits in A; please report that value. 58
